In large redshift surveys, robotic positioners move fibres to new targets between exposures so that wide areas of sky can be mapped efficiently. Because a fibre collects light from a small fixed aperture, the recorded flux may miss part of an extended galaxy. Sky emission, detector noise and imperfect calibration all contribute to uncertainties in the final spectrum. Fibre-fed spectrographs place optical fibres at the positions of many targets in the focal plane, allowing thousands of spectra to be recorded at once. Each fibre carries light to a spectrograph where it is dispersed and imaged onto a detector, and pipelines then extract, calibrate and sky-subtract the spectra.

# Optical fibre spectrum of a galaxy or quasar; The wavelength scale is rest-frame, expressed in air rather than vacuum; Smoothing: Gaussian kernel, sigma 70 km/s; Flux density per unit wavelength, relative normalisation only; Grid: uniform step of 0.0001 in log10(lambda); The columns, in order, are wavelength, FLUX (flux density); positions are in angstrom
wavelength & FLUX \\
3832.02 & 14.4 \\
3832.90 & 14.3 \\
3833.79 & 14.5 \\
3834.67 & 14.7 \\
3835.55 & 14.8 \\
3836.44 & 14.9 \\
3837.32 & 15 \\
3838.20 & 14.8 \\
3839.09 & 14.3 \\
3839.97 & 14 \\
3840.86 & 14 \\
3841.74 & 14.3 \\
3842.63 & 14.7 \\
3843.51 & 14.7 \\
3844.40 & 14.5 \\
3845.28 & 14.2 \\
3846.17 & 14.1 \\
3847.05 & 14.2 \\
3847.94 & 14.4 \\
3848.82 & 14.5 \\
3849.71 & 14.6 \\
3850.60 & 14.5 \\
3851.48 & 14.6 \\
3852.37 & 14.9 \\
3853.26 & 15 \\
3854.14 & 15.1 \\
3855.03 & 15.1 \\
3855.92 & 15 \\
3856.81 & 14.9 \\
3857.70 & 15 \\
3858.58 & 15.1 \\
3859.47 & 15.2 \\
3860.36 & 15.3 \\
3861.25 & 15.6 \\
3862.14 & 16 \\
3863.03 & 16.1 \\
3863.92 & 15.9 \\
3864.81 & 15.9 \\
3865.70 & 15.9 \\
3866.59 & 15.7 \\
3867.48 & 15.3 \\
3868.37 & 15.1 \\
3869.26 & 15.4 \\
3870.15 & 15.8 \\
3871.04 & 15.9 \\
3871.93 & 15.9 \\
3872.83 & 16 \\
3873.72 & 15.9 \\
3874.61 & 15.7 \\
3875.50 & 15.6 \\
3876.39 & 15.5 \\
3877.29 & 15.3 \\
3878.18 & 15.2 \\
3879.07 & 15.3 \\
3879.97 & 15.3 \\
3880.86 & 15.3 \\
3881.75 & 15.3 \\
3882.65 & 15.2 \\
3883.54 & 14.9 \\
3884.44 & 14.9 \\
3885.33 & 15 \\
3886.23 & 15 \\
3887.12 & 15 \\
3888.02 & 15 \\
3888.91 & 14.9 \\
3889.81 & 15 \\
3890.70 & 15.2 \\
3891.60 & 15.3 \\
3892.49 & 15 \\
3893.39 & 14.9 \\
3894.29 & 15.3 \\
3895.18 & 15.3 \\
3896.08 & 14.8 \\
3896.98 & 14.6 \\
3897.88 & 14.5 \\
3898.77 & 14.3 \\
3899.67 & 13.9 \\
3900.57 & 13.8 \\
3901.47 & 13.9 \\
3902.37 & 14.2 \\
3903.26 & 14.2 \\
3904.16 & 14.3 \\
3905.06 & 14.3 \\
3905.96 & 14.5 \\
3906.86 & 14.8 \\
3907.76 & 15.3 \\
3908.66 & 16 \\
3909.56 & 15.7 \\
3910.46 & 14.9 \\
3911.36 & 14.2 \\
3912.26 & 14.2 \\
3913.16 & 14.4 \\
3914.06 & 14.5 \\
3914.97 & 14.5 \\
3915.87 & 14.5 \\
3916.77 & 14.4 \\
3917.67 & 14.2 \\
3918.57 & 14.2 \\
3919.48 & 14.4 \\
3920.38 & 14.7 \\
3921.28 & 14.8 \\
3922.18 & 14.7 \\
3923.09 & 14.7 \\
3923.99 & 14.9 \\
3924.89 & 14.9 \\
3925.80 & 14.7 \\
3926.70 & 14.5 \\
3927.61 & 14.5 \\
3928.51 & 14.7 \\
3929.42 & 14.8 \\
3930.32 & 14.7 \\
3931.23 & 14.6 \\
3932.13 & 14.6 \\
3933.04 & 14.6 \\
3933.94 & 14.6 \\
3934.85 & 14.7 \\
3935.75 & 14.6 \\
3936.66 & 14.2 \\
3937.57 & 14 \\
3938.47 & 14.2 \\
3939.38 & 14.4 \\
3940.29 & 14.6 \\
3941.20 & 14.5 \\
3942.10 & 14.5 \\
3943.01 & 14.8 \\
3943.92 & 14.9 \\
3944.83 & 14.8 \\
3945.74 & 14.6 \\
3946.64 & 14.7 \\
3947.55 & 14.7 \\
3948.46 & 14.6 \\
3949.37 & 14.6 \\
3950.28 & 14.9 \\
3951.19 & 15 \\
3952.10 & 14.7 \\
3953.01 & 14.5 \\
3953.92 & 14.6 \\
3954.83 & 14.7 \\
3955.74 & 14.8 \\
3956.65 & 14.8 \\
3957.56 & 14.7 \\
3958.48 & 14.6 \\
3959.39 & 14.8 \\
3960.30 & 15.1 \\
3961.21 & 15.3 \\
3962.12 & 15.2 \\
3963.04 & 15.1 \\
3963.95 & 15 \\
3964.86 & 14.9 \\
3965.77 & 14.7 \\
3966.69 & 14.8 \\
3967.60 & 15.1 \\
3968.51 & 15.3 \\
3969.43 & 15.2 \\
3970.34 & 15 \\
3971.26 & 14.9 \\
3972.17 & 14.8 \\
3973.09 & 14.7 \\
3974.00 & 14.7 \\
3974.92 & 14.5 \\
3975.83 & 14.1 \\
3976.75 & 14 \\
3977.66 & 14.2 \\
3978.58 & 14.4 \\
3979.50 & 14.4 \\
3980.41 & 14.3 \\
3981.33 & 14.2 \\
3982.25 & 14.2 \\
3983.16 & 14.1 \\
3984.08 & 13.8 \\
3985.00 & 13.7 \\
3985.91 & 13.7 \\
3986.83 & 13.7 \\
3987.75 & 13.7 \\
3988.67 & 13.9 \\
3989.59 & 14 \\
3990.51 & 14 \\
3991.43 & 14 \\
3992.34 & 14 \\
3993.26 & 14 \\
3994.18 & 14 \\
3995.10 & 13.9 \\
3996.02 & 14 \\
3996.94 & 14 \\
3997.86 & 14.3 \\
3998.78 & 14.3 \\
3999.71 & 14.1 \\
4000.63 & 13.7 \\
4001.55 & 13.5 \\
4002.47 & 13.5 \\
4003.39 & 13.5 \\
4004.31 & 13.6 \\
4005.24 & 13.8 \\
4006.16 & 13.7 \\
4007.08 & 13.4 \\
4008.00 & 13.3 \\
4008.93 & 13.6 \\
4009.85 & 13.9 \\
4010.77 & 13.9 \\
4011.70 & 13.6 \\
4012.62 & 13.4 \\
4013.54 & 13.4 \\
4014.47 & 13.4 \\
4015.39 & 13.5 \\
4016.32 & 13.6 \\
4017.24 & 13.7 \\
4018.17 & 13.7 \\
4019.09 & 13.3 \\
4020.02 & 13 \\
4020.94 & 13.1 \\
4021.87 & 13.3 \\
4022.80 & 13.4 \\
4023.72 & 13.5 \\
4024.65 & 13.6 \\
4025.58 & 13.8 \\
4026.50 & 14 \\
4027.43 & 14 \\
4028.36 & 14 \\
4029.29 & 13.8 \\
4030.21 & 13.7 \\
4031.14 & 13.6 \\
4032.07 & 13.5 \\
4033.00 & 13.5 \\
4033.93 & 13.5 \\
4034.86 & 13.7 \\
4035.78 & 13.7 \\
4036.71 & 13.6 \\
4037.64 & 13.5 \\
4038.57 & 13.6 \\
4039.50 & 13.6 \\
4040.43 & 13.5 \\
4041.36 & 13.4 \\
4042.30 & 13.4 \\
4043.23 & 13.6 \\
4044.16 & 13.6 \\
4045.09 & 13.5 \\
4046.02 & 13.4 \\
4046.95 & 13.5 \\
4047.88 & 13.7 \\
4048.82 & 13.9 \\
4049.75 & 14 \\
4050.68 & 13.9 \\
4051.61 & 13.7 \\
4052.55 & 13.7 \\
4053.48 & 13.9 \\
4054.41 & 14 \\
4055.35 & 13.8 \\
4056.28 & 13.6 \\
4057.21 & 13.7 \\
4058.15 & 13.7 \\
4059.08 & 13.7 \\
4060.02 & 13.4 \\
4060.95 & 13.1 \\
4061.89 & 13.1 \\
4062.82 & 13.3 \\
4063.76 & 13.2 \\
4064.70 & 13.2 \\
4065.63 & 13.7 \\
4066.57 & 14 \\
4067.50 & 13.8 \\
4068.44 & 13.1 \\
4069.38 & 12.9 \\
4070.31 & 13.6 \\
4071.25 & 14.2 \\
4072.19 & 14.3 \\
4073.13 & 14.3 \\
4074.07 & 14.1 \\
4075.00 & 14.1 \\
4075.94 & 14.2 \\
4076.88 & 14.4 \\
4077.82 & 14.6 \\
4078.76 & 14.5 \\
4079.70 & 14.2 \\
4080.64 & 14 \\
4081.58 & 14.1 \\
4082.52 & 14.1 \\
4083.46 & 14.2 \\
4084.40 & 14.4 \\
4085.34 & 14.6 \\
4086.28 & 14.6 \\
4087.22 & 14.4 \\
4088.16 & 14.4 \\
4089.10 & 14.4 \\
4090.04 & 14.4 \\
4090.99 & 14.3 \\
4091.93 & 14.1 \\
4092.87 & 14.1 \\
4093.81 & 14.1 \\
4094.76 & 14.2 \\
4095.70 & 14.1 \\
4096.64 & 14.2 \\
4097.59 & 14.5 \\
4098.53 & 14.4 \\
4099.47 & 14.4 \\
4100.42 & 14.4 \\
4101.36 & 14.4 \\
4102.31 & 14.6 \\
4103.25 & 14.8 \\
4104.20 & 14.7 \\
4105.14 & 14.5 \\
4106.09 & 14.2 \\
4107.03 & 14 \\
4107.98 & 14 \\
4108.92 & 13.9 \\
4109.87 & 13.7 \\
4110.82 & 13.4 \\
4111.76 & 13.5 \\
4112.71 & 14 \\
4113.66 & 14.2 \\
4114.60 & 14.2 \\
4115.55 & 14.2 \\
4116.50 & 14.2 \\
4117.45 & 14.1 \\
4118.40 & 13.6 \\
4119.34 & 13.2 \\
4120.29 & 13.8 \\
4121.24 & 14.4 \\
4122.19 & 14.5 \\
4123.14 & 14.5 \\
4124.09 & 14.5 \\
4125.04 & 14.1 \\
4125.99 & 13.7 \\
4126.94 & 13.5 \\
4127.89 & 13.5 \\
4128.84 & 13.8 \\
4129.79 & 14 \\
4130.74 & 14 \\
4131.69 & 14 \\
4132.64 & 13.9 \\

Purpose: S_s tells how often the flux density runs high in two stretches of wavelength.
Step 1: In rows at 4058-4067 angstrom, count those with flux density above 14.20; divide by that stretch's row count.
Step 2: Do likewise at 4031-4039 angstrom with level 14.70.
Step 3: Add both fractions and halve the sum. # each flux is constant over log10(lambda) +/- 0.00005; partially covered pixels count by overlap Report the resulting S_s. 0.0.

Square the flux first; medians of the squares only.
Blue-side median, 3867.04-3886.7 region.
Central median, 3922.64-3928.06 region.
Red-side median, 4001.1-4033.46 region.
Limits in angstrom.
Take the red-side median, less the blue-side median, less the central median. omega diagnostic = -265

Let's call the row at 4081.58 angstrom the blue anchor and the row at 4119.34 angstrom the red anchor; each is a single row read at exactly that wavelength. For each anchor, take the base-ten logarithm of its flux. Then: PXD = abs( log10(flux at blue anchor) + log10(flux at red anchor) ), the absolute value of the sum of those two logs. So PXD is 2.270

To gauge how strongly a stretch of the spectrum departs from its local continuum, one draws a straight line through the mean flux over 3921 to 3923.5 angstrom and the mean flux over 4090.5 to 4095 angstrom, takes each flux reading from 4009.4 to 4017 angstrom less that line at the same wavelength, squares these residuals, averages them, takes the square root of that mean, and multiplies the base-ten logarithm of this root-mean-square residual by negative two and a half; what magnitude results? 0.2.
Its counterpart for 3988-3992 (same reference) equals 0.7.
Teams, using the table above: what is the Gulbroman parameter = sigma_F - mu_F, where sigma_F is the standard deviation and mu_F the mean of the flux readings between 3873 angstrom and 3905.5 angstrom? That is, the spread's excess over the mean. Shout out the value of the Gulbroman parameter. -14.4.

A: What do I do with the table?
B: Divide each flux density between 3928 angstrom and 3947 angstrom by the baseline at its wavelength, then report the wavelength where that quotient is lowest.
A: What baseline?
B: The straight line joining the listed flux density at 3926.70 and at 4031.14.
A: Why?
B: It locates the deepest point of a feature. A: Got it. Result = 3937.57 angstrom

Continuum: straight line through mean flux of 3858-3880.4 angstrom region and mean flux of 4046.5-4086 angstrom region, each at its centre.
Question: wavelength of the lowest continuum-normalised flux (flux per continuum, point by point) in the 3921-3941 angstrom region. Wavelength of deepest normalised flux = 3937.57 angstrom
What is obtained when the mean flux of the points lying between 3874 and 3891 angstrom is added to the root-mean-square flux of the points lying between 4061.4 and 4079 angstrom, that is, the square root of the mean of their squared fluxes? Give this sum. 29.0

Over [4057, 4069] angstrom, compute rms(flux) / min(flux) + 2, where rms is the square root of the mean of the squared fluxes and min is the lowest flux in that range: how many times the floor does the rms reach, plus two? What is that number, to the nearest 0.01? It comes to 3.03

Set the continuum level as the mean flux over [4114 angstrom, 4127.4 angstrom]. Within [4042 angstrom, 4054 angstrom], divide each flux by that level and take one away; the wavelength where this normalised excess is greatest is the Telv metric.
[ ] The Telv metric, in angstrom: 4049.75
